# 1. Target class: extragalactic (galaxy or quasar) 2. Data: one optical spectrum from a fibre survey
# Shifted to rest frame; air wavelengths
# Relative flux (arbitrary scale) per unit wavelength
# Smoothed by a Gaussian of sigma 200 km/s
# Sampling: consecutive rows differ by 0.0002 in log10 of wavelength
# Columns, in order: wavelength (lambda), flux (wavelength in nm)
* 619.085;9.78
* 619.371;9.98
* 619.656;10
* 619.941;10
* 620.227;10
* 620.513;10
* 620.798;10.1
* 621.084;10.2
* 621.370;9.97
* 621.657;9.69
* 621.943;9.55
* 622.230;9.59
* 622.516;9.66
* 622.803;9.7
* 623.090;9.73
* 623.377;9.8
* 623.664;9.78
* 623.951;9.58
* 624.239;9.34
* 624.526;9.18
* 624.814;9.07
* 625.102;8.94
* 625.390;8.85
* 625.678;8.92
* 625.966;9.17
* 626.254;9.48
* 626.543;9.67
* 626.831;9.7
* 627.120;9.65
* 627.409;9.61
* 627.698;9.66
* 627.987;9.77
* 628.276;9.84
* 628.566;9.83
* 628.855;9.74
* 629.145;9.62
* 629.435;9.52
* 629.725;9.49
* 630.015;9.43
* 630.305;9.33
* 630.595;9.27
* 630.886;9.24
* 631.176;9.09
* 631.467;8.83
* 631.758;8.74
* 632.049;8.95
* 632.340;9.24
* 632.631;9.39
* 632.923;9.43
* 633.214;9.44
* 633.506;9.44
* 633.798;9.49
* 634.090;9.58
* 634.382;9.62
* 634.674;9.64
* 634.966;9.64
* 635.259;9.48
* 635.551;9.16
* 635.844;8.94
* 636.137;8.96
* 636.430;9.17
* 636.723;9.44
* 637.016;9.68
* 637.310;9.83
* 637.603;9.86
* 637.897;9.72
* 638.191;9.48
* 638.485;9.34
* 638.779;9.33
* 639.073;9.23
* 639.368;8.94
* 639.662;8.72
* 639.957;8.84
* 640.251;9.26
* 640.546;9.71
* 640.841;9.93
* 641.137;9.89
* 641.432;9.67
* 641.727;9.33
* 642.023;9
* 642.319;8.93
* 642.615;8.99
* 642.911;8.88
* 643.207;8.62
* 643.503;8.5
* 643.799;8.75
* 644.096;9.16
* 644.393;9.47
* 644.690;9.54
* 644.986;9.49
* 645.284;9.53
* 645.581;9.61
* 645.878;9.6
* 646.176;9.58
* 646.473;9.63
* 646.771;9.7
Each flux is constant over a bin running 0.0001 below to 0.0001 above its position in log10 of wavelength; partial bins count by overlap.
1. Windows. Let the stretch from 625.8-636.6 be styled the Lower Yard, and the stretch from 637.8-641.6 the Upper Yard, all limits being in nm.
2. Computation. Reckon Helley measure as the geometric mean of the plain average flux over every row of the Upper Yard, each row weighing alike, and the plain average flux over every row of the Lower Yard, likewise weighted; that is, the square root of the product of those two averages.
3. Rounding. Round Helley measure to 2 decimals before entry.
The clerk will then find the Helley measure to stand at 9.40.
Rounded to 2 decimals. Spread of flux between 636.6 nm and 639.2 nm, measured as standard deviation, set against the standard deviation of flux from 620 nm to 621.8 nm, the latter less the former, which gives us -0.06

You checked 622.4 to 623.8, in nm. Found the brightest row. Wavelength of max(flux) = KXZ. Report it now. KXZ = 623.377 nm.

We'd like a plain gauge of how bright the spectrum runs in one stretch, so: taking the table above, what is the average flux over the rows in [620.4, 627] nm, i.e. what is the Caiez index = 9.55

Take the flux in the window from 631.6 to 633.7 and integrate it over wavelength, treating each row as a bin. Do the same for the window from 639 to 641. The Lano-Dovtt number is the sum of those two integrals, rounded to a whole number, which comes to 38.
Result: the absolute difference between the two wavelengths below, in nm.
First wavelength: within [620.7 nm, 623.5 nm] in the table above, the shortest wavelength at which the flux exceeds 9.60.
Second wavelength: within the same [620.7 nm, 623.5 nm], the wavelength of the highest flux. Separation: 0.29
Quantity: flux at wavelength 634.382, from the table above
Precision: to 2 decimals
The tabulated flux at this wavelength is 9.62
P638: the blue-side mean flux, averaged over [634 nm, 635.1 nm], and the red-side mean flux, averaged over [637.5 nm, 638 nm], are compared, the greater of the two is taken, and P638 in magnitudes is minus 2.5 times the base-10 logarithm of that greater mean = -2.48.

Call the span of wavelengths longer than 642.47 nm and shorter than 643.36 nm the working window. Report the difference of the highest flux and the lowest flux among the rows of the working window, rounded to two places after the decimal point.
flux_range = 0.37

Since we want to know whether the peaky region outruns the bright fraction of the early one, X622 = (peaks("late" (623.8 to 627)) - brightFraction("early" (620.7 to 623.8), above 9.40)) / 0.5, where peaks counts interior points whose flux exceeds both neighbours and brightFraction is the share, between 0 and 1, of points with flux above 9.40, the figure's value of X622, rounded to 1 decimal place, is -2.0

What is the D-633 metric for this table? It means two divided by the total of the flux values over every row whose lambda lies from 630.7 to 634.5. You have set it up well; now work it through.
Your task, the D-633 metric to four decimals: 0.0166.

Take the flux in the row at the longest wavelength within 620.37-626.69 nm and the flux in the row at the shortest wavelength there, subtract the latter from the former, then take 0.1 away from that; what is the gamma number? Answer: -0.43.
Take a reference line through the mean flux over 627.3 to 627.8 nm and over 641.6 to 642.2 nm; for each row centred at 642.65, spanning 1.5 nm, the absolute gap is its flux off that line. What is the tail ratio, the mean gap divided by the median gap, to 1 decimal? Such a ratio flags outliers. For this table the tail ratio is 1.2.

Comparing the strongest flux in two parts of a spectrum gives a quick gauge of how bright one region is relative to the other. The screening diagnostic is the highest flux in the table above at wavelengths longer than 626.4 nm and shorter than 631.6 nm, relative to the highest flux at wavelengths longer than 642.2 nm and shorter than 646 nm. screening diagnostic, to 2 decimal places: 1.02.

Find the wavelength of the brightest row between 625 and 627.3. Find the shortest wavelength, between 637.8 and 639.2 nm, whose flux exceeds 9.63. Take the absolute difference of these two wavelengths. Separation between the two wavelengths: 11.07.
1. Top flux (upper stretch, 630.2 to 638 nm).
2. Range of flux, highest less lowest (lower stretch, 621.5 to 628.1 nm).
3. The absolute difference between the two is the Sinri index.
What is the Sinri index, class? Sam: 8.91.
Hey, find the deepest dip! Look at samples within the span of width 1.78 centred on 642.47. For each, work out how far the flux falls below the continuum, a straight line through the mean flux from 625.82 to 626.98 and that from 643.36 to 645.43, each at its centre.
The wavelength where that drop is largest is 643.207 nm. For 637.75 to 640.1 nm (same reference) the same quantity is 639.662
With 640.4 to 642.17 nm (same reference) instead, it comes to 642.023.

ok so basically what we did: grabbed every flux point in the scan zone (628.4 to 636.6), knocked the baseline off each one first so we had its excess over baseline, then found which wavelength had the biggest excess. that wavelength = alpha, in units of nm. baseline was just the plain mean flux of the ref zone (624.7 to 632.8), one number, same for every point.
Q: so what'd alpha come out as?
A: 628.566 nm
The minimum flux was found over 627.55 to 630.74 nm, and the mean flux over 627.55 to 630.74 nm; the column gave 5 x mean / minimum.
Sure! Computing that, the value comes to 5.17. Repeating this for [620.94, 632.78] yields 5.41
